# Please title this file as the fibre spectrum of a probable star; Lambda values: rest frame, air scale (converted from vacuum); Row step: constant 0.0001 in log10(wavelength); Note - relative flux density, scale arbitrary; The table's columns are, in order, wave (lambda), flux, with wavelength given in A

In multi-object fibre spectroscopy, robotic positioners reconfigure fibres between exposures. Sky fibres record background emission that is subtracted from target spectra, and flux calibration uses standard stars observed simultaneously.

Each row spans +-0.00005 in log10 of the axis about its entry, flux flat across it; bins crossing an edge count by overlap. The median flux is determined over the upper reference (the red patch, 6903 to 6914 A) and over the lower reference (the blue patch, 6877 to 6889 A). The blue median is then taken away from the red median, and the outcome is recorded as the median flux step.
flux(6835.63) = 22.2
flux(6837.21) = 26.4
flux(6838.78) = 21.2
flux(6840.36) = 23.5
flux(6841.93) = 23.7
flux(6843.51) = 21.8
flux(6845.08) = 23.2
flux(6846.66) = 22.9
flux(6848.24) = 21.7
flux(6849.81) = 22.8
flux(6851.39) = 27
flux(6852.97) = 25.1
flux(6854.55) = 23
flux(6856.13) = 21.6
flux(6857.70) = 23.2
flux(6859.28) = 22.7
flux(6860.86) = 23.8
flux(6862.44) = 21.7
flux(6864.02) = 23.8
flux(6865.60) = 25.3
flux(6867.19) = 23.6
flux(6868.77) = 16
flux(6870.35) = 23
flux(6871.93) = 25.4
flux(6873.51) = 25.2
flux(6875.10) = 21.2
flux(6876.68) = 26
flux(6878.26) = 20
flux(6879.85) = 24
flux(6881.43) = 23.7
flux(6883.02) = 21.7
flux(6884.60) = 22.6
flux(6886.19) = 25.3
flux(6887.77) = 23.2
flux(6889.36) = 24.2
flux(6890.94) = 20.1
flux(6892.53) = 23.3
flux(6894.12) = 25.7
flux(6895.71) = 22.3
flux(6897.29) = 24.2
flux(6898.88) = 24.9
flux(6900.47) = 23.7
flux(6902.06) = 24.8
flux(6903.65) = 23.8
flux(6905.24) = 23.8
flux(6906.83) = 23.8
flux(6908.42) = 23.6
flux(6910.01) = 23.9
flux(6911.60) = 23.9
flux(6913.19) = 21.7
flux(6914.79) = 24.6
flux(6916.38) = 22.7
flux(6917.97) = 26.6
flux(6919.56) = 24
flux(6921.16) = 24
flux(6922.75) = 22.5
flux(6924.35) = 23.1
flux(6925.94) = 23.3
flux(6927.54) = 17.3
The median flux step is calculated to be 0.6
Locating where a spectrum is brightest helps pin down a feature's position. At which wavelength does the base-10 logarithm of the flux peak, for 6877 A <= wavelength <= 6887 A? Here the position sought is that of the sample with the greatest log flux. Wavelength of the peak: 6886.19 A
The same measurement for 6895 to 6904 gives 6898.88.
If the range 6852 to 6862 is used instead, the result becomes 6852.97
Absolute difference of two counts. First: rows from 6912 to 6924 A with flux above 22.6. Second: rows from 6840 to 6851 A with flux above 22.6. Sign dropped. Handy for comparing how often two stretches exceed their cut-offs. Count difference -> 0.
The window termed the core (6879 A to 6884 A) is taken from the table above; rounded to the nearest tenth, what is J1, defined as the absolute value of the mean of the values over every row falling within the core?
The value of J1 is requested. 23.1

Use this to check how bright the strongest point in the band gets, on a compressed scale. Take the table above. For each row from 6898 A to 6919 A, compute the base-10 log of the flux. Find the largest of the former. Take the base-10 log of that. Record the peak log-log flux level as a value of 0.154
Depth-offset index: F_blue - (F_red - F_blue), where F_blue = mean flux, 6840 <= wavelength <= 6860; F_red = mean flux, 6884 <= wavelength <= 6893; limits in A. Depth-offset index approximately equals 23.4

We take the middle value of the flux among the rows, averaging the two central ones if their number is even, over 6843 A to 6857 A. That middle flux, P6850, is 22.9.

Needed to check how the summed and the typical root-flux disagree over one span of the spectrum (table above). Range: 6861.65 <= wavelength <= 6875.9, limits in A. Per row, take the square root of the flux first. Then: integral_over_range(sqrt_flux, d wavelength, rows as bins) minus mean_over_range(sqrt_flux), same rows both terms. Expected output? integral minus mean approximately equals 63.1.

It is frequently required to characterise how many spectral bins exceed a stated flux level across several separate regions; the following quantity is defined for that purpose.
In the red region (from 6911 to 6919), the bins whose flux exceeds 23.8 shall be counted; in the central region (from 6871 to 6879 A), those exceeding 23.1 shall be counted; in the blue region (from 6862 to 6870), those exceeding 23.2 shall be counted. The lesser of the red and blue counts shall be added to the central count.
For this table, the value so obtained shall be 6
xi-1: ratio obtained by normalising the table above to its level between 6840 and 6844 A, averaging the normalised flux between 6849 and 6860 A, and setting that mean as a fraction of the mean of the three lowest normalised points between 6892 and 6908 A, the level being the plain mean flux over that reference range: 1.02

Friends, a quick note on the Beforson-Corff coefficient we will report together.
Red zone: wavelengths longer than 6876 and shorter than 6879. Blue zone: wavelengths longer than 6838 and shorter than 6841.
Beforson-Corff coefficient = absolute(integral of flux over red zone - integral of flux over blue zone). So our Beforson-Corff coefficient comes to 2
